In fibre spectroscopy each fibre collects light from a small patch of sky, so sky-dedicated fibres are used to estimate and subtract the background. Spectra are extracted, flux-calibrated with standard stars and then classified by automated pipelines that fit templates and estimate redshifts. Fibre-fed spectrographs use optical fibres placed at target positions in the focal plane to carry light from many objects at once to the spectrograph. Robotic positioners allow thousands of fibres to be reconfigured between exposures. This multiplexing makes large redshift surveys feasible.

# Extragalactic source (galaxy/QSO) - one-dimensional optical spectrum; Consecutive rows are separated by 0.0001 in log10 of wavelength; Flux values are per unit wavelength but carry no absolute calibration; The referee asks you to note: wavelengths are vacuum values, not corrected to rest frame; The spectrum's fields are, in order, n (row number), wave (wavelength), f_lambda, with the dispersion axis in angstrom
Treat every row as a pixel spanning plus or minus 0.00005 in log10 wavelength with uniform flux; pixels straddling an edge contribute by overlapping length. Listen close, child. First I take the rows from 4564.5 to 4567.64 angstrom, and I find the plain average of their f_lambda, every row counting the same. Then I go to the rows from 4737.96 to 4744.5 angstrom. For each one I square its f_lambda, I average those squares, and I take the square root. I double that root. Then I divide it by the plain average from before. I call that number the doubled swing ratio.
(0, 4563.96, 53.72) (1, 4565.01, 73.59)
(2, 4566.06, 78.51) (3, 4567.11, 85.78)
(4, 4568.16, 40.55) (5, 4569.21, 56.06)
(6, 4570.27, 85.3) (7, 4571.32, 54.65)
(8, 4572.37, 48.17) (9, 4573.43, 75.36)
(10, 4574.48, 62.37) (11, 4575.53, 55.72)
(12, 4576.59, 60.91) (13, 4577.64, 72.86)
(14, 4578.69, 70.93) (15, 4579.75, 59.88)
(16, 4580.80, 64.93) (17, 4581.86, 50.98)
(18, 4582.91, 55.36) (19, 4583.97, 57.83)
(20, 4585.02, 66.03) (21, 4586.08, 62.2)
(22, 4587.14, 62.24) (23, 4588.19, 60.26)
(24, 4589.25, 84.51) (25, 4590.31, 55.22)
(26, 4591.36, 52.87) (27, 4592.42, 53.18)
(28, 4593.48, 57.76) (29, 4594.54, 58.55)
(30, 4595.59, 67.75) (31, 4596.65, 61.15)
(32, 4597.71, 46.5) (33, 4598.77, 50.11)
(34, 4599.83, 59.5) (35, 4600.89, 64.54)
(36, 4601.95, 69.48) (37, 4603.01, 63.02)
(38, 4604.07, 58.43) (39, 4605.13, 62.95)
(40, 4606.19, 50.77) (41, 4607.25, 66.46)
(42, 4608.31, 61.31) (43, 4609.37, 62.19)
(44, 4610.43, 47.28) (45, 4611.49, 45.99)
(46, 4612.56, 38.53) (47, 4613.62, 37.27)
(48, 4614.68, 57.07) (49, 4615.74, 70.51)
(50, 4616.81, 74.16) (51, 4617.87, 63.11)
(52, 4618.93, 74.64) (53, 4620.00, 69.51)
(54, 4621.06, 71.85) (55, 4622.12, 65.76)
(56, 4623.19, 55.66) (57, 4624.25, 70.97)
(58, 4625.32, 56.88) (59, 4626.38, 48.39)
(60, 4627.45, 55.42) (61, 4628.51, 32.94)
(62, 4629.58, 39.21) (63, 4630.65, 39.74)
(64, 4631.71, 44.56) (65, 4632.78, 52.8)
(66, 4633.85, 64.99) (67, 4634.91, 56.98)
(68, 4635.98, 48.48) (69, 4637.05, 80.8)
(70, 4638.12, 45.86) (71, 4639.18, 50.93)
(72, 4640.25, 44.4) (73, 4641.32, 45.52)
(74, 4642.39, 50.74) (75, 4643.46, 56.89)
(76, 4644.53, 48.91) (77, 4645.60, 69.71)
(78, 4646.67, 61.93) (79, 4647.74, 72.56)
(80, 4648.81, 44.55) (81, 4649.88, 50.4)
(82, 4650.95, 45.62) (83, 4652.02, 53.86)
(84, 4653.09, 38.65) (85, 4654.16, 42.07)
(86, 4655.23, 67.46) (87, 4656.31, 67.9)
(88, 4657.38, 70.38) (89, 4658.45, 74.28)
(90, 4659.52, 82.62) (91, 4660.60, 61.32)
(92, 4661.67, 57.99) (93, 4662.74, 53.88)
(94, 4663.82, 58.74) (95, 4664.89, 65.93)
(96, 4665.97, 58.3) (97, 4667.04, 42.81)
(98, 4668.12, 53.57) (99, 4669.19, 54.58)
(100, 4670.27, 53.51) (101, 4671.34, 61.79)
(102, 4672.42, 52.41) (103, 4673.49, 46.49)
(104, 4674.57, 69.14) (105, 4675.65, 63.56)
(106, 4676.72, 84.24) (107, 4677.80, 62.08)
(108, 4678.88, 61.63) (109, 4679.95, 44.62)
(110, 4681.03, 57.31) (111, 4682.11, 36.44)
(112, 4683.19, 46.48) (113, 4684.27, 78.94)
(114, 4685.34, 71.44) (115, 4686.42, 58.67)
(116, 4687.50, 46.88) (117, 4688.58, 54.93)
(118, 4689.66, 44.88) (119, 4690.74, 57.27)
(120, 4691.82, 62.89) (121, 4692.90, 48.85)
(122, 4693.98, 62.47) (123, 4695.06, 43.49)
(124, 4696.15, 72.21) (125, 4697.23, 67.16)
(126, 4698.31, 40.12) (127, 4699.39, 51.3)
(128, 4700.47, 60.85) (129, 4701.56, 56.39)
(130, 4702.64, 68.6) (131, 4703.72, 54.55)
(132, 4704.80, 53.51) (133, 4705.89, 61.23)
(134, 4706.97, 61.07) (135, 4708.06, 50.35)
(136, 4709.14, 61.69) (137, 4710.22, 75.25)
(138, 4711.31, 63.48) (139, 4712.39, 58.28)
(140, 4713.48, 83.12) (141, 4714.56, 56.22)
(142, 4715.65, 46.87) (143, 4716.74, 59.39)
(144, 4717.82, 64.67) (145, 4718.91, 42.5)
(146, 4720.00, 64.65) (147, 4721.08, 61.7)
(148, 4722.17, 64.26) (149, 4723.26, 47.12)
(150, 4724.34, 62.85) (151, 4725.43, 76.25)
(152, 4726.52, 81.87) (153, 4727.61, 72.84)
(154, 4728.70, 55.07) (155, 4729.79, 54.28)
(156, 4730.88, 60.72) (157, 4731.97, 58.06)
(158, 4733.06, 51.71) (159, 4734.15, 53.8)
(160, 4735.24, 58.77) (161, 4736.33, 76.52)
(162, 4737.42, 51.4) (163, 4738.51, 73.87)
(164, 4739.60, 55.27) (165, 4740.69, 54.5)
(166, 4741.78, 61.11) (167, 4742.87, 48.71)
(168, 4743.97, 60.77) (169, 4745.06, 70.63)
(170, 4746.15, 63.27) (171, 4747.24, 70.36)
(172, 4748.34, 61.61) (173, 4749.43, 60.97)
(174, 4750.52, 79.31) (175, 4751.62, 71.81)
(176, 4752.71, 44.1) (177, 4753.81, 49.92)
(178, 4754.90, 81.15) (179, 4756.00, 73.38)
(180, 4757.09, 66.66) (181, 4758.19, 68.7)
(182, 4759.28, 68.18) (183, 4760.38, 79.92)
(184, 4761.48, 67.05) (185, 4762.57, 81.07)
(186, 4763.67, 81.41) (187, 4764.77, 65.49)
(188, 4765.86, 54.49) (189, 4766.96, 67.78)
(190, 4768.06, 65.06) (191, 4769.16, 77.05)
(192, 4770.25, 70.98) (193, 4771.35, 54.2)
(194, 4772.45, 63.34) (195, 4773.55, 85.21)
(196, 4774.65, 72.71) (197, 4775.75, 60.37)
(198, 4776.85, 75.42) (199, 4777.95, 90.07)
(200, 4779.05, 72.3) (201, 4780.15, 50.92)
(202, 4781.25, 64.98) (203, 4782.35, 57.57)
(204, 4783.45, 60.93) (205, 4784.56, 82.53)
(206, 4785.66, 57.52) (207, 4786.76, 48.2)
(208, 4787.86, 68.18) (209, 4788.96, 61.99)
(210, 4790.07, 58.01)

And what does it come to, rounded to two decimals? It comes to 1.50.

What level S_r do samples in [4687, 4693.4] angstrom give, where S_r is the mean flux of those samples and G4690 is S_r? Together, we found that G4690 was 53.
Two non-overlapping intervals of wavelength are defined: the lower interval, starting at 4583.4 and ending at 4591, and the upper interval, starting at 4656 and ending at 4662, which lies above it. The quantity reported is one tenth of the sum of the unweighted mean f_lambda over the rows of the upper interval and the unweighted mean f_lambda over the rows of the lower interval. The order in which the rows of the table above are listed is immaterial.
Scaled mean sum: 13.3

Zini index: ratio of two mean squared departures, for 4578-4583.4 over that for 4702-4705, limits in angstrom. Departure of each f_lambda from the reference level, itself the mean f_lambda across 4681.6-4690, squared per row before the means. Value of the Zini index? 1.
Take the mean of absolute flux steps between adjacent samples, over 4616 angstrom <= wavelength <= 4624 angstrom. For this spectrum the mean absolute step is 7.7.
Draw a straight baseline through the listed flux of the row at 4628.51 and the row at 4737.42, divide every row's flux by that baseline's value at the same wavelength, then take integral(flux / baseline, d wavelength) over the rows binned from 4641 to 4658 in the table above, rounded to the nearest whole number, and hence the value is 26 angstrom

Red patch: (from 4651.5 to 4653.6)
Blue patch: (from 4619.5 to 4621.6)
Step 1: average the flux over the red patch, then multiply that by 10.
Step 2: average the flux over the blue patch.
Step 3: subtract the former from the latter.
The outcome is -392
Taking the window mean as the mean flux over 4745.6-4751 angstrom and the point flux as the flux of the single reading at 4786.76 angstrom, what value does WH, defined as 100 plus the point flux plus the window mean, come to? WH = 215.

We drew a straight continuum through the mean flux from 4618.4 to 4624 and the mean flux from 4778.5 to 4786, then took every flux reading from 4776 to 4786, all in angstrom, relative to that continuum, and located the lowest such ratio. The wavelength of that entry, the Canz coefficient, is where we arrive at 4780.15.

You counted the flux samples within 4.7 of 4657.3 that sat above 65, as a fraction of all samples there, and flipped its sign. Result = -0.56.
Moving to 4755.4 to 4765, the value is -1.00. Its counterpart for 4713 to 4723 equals -0.11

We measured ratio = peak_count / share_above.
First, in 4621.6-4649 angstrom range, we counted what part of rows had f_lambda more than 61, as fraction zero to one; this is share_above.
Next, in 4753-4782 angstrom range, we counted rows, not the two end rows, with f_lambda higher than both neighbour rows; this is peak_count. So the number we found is 30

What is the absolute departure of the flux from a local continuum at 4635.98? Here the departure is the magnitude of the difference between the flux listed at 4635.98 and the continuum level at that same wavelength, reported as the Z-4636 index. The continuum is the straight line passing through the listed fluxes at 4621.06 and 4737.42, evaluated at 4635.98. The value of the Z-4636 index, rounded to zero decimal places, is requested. 21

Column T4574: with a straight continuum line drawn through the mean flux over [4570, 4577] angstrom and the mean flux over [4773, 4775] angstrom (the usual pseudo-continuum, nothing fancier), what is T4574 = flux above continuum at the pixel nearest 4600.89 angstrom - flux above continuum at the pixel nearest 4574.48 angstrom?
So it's 0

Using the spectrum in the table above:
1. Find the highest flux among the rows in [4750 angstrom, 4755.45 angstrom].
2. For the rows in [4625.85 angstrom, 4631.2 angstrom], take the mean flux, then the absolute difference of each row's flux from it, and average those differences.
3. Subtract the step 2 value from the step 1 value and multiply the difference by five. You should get 371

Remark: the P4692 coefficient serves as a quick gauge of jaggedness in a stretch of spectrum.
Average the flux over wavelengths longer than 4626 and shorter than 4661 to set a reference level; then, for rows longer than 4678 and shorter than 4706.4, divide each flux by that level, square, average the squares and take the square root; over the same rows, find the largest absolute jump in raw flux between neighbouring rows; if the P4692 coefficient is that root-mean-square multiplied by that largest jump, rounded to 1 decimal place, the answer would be 33.8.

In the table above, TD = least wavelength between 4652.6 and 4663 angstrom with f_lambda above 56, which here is 4655.23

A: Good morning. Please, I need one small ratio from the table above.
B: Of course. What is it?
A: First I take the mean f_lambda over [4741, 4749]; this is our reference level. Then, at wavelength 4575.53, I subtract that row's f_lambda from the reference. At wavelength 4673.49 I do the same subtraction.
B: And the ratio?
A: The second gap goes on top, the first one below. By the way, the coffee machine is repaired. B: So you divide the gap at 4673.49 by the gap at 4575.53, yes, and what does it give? 2.4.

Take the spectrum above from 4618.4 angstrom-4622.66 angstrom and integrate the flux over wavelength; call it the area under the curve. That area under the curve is 300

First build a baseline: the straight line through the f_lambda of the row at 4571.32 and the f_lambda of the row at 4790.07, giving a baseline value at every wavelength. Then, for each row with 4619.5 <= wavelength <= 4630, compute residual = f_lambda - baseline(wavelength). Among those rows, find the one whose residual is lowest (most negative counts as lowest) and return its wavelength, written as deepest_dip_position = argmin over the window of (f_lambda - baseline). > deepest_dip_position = 4628.51 angstrom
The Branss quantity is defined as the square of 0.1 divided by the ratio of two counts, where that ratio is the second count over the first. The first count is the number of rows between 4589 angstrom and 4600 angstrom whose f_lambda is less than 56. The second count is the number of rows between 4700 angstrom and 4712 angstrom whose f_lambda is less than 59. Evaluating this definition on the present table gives 0.016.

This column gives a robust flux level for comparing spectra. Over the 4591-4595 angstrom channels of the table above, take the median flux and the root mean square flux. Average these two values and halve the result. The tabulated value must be 28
